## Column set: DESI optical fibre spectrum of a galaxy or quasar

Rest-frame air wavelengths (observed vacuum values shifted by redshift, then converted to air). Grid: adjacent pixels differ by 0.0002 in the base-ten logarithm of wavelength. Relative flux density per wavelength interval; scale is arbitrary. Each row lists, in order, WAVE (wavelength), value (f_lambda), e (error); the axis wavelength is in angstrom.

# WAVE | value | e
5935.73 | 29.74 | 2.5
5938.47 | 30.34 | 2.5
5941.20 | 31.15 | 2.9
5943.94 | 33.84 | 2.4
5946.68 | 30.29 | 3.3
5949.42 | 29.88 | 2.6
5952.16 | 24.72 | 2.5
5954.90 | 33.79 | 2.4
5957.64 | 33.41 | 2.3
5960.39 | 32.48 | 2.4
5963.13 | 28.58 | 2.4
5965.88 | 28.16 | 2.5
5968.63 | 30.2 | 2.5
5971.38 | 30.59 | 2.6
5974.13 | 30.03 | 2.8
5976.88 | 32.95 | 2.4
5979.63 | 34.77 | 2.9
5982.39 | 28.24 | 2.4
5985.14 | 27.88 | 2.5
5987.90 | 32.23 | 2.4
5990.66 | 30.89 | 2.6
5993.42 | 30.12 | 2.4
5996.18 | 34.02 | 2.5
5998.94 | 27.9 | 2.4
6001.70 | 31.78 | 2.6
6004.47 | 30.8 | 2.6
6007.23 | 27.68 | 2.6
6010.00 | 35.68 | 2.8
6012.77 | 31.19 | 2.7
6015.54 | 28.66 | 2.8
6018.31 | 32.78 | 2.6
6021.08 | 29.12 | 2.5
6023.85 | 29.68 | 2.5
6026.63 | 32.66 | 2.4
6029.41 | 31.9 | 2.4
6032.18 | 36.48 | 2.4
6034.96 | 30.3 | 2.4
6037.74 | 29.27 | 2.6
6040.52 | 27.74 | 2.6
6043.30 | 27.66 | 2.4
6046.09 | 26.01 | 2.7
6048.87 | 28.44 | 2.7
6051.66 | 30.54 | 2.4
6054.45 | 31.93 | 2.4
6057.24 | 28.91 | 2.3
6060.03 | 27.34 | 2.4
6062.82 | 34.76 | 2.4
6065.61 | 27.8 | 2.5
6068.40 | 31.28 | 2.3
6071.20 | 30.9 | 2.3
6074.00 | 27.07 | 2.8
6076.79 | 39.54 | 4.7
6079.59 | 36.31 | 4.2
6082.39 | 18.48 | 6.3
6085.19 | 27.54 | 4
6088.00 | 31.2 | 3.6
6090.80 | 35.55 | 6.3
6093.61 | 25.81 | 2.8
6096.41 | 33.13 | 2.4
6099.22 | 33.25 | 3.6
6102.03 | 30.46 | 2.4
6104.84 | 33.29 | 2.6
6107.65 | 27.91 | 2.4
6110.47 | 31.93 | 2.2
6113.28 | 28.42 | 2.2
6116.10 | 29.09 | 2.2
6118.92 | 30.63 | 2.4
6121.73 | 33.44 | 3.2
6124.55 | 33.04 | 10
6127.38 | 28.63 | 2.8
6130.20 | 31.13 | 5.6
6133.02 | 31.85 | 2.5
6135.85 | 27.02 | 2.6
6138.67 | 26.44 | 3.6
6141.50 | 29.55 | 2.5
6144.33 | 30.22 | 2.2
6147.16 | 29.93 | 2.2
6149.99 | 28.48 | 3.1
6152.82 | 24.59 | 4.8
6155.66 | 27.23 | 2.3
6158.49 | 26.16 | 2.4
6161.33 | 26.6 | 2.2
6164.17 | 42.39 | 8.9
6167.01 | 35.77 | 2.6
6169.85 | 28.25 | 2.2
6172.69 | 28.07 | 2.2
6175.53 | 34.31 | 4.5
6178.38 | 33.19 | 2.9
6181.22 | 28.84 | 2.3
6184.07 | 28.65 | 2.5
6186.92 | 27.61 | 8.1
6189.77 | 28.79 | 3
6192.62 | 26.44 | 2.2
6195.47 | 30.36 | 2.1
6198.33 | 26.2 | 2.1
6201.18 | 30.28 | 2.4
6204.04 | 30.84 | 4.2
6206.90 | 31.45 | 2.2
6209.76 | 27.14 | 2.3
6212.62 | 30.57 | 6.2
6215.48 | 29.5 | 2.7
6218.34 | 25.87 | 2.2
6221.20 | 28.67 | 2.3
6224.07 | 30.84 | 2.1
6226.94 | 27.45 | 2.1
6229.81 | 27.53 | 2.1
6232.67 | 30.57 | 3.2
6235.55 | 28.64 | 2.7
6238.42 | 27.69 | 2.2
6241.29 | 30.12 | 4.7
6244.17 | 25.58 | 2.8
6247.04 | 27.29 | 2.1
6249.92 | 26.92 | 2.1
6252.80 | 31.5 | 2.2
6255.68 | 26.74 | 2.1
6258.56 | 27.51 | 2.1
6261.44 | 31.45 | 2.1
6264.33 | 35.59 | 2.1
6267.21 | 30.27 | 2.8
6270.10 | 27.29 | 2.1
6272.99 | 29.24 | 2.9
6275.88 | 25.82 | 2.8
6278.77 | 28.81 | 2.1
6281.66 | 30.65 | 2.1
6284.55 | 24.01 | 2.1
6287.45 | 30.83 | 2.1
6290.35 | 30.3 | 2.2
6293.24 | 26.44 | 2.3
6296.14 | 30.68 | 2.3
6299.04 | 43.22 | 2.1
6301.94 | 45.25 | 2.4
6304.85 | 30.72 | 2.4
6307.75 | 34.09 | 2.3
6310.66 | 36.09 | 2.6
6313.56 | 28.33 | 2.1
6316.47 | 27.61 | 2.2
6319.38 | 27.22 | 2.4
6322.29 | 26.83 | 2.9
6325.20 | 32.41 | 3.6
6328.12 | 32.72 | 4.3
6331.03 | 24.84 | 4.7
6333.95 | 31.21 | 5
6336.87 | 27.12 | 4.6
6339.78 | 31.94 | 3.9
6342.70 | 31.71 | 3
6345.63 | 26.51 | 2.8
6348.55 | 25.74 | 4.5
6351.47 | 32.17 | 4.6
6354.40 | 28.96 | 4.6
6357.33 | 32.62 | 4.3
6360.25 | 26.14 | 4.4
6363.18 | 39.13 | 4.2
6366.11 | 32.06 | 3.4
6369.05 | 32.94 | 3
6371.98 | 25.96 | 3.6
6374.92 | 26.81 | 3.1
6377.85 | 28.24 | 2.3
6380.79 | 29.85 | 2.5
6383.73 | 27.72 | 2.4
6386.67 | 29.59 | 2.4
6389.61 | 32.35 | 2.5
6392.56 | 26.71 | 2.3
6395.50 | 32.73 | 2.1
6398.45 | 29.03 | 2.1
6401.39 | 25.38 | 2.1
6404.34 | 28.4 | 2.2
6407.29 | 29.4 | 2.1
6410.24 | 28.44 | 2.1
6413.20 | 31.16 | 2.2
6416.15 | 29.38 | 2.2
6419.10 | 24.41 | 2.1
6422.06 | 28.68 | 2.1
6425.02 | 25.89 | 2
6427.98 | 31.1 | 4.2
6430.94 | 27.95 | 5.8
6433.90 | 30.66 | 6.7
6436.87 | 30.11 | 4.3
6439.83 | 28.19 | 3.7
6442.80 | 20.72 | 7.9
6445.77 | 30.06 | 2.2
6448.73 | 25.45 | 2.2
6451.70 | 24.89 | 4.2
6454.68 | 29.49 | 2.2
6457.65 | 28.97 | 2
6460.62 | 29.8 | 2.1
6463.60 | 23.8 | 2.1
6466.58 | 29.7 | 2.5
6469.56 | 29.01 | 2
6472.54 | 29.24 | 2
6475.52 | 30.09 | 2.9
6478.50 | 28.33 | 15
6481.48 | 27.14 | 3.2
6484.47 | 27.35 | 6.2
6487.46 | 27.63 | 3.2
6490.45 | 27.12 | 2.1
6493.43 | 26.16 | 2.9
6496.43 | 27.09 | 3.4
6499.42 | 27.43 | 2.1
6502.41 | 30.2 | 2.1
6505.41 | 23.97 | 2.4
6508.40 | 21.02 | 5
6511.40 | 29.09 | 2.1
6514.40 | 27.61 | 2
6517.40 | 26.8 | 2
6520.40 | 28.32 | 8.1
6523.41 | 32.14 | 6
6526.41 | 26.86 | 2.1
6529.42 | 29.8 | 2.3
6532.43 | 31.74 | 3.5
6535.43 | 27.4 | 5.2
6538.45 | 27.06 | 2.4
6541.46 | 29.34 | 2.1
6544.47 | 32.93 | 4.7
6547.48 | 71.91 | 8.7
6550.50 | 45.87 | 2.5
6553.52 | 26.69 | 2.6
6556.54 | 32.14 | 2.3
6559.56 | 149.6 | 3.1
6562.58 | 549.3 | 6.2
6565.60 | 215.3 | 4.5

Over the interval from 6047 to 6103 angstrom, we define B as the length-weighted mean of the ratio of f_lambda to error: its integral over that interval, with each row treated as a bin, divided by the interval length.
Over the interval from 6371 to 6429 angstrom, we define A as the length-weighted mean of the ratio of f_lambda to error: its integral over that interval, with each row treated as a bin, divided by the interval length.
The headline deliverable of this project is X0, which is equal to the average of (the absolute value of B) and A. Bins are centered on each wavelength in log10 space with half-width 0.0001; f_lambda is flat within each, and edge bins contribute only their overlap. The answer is 11.3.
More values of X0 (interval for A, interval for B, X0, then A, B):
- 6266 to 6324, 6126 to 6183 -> 11.9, 13.2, 10.5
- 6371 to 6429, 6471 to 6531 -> 11.0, 12.3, 9.8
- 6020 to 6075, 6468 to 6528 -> 11.0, 12.2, 9.9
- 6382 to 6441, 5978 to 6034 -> 11.8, 11.4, 12.3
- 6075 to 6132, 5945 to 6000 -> 10.9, 9.7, 12.1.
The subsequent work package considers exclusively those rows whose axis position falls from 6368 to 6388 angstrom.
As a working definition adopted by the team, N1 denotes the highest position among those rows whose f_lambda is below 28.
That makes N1 6383.73 angstrom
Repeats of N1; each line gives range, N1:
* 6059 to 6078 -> 6074.00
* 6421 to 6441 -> 6430.94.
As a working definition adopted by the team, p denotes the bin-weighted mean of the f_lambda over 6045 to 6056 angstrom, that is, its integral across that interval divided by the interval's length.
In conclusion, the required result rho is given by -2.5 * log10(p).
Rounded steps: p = 29.3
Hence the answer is -3.67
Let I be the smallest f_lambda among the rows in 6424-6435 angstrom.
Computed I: 25.89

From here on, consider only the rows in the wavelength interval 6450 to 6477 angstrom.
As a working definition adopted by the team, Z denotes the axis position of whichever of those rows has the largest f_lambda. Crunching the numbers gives 6475.52 angstrom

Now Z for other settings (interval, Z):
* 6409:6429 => 6413.20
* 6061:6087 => 6076.79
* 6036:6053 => 6051.66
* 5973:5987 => 5979.63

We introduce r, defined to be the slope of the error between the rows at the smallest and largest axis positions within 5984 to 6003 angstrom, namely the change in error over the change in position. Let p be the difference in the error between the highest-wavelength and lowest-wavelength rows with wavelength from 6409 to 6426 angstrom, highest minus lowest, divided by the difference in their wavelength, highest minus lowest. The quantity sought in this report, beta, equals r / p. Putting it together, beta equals -0.9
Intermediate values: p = -0.01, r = 0.01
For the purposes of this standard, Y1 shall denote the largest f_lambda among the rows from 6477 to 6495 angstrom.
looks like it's 28.33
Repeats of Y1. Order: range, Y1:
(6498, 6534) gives 32.14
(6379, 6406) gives 32.73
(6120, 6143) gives 33.44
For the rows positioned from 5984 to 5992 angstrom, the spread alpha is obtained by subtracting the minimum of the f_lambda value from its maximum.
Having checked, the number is 4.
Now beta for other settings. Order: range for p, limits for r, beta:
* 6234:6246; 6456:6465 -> 1.4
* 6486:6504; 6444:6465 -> 0.1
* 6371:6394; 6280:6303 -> -0.2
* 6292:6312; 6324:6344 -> -2.0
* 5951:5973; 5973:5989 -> -5.6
